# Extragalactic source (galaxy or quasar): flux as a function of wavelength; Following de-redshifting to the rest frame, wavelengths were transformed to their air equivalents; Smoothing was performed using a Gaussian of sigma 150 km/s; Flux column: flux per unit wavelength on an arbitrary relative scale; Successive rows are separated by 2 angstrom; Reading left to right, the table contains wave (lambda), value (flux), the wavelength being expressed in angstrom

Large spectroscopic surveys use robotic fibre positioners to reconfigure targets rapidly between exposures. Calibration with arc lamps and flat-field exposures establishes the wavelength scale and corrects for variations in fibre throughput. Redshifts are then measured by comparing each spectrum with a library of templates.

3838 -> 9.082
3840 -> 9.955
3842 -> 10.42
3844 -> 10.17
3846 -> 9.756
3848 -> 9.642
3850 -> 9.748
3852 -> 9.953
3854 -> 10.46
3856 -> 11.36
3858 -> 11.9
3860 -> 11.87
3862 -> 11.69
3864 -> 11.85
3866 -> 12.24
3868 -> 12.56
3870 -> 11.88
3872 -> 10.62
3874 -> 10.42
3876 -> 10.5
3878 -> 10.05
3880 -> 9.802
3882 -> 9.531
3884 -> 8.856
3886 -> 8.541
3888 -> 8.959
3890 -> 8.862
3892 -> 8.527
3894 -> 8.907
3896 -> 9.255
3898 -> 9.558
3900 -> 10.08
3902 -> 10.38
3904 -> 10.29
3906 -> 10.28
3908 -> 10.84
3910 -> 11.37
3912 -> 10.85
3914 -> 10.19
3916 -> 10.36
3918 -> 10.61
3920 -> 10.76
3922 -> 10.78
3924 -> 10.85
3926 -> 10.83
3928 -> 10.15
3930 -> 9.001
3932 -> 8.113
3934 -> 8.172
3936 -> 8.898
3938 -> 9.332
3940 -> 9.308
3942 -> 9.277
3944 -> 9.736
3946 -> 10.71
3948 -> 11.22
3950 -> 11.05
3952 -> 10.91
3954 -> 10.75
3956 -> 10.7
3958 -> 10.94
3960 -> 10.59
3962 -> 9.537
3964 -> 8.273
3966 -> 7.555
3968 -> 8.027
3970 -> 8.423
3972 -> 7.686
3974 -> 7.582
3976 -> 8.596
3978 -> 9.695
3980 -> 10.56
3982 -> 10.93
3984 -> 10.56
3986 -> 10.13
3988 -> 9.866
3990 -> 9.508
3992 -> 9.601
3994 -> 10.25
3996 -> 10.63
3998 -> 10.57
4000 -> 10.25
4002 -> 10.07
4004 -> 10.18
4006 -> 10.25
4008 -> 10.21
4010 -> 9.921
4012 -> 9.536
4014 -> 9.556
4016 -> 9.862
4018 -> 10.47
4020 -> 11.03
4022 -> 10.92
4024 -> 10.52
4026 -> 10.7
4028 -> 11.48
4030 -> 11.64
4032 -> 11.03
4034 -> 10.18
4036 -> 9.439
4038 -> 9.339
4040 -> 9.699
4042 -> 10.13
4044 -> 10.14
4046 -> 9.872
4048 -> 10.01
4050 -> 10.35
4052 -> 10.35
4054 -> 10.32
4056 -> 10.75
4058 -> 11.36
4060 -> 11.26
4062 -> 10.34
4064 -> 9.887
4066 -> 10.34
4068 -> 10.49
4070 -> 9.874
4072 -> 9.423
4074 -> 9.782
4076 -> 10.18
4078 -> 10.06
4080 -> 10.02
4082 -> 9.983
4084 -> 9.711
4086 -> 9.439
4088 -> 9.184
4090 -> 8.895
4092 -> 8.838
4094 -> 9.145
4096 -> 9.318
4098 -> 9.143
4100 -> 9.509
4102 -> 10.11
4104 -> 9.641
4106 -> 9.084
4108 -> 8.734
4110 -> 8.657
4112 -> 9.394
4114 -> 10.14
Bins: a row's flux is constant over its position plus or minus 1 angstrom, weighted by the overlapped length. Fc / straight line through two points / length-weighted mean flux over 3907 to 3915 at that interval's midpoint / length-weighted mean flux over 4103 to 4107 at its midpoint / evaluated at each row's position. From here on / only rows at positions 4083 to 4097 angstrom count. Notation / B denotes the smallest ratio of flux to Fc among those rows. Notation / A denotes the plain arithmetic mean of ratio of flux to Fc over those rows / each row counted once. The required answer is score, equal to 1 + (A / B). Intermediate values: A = 0.97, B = 0.93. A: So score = 2.04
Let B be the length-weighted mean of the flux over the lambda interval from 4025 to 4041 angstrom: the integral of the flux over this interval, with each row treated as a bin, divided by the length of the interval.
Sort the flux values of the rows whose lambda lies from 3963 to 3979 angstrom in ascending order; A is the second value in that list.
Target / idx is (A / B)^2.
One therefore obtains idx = 0.5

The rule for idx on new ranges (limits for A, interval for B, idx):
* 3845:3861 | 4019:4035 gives 0.8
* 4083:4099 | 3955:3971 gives 0.9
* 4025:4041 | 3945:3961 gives 0.8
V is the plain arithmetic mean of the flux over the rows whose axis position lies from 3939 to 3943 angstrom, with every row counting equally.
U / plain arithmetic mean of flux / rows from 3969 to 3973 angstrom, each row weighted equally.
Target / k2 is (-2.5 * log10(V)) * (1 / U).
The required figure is -0.30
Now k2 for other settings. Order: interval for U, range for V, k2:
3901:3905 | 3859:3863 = -0.26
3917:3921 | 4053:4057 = -0.24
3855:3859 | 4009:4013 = -0.21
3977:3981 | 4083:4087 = -0.24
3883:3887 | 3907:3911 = -0.30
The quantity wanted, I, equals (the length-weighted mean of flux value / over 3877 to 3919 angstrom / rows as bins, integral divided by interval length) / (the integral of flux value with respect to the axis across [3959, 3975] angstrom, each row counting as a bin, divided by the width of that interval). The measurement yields 1.16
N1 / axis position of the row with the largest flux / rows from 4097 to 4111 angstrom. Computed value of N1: 4102 angstrom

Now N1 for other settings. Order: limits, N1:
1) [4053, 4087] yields 4058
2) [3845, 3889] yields 3868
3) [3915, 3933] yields 3924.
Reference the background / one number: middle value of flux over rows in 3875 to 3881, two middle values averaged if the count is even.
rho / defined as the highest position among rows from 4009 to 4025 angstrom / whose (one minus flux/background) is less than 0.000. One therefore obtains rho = 4024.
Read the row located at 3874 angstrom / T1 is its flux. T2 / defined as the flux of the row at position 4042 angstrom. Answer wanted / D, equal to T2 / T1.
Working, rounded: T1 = 10.42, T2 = 10.13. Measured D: 0.97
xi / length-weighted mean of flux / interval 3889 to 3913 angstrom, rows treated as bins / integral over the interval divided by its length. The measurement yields 9.9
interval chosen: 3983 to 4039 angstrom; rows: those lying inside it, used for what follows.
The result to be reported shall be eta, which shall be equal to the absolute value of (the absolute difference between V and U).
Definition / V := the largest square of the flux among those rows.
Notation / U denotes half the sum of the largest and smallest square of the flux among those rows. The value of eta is 24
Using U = 111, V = 135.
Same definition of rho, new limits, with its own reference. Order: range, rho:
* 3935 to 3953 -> 3952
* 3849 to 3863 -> 3862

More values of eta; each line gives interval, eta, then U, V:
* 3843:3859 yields 24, 117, 142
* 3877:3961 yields 32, 98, 129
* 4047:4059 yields 14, 115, 129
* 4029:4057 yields 24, 111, 135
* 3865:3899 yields 43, 115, 158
